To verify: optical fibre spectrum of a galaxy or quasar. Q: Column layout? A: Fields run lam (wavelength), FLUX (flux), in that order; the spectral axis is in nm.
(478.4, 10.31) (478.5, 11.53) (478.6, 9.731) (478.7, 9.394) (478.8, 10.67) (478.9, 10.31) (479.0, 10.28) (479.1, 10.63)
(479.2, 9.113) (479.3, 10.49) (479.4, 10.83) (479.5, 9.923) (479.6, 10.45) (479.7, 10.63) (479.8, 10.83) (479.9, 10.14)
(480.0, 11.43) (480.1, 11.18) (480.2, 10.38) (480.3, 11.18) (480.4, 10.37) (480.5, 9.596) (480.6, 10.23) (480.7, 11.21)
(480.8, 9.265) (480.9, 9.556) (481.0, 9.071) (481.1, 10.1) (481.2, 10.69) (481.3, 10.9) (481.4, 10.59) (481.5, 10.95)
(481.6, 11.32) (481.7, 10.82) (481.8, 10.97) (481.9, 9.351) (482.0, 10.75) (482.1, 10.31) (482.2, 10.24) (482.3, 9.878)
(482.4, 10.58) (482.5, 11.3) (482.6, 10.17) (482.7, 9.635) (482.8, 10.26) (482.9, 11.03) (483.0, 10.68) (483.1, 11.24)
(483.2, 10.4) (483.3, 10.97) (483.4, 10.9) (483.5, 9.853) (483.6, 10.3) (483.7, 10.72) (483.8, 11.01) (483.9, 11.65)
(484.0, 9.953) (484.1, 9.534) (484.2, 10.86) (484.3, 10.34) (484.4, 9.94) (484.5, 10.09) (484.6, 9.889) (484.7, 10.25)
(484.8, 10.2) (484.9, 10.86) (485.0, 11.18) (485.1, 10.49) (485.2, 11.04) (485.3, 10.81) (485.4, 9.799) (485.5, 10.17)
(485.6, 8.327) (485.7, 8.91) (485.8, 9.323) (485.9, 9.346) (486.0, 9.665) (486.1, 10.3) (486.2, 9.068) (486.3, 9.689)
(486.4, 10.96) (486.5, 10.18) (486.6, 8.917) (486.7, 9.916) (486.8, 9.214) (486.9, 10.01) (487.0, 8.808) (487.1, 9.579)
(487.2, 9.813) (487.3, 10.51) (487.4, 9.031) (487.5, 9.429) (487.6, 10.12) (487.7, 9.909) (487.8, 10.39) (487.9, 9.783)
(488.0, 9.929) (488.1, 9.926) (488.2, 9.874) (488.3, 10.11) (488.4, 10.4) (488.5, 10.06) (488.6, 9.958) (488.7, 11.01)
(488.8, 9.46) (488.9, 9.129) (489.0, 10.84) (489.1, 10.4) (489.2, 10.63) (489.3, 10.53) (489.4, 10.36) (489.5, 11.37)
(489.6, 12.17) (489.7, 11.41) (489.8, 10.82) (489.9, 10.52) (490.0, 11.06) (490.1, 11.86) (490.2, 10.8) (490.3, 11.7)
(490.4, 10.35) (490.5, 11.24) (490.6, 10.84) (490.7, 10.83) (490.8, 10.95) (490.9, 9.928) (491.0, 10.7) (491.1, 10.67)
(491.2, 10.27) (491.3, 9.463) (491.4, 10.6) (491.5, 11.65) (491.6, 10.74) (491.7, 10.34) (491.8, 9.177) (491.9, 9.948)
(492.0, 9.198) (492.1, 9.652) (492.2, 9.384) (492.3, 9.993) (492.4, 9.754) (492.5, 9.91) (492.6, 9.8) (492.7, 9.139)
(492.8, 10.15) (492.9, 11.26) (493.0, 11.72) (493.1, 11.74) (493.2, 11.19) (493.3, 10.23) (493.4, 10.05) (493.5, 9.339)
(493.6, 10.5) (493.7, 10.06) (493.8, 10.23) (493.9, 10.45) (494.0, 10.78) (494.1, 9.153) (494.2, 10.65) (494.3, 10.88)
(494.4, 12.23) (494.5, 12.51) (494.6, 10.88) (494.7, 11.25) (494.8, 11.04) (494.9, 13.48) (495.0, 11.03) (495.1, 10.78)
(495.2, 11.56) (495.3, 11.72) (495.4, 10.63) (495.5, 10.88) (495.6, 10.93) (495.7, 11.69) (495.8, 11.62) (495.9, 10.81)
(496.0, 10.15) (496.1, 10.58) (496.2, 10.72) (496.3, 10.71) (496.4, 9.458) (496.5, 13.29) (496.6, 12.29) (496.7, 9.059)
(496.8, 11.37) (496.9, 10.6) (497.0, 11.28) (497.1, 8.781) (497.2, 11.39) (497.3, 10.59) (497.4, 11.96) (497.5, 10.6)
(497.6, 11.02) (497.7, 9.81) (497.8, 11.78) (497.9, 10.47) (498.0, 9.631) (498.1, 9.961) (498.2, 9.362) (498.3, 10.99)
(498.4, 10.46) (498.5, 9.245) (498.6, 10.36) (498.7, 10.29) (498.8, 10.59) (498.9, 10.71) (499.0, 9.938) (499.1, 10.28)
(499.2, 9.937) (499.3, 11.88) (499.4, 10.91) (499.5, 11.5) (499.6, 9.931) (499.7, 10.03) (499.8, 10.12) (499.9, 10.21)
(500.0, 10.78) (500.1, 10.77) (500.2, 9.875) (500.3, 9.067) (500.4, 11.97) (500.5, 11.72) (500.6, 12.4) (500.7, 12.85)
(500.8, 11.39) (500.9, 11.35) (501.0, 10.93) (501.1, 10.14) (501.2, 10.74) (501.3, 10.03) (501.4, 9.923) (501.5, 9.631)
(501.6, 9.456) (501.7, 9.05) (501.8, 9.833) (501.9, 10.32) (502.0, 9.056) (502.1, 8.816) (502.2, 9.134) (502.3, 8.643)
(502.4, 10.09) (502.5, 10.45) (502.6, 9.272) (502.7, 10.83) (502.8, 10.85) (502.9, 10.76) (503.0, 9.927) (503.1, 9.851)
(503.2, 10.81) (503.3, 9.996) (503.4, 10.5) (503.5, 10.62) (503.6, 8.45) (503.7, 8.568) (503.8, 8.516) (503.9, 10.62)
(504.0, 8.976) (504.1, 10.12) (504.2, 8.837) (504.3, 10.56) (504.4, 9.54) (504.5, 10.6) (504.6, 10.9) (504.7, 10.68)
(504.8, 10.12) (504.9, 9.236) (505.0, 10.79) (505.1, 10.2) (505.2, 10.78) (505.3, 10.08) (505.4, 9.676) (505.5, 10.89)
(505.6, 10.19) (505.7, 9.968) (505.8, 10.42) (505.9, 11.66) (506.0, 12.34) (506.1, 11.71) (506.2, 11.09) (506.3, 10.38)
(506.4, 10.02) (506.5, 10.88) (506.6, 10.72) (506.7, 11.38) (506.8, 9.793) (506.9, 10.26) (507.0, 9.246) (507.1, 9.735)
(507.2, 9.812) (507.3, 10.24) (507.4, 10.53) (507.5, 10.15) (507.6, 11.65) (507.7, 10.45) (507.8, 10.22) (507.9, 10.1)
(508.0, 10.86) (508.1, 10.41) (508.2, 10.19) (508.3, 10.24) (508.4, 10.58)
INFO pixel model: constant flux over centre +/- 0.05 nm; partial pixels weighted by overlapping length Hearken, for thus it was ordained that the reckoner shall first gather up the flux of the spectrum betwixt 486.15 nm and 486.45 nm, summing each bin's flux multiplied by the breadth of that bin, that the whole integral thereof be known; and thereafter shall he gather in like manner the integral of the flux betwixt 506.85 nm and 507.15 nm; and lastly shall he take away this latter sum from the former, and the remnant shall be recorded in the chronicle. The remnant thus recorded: 0.0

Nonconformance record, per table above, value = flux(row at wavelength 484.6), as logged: 9.889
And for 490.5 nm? 11.24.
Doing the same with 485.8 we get 9.323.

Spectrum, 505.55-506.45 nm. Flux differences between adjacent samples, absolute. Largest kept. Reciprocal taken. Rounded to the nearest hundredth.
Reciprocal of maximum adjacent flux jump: 0.81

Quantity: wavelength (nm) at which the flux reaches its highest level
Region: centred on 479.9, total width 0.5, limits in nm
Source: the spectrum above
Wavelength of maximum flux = 480.0 nm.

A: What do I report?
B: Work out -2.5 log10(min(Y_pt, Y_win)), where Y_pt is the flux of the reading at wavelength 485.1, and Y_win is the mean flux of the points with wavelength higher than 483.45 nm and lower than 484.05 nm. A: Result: -2.55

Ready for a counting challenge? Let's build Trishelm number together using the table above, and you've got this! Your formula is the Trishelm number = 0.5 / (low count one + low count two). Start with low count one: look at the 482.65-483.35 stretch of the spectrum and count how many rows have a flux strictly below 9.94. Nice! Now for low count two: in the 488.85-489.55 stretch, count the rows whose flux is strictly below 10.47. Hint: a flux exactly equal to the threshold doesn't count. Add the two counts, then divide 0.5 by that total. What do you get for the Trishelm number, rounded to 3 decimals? 0.125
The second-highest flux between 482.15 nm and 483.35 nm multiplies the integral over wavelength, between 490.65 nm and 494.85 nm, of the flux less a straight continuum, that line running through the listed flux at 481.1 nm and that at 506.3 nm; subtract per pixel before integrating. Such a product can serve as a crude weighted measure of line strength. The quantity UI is 10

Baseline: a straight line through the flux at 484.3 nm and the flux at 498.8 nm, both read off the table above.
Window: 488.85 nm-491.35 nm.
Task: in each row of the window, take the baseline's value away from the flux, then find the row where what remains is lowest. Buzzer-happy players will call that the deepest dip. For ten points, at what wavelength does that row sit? 488.9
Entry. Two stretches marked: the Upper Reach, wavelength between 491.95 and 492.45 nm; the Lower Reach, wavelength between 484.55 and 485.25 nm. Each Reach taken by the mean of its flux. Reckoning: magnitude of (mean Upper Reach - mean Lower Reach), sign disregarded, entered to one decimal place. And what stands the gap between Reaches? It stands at 1.0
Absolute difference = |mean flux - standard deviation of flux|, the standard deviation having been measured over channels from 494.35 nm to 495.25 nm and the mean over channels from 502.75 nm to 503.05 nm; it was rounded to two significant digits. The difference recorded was 9.6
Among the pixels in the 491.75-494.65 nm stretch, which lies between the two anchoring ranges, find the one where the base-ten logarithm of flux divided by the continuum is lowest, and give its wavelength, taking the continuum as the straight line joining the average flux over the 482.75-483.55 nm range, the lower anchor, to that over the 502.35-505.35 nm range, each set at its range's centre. 492.7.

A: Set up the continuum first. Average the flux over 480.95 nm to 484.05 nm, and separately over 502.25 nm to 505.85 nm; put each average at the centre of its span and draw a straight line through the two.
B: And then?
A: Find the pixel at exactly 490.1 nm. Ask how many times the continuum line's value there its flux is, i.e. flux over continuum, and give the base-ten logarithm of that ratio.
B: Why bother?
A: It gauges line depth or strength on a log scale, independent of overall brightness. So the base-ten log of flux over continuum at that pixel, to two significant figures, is 0.059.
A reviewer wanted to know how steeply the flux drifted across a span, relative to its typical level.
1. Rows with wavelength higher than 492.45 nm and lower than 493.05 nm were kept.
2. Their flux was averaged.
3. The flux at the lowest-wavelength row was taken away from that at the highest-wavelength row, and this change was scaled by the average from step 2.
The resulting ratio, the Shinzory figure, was 0.18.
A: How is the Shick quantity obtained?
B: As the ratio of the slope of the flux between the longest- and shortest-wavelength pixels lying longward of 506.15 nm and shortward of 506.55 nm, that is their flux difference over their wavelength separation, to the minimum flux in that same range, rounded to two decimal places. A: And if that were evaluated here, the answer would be -0.07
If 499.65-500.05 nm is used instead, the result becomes 0.25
